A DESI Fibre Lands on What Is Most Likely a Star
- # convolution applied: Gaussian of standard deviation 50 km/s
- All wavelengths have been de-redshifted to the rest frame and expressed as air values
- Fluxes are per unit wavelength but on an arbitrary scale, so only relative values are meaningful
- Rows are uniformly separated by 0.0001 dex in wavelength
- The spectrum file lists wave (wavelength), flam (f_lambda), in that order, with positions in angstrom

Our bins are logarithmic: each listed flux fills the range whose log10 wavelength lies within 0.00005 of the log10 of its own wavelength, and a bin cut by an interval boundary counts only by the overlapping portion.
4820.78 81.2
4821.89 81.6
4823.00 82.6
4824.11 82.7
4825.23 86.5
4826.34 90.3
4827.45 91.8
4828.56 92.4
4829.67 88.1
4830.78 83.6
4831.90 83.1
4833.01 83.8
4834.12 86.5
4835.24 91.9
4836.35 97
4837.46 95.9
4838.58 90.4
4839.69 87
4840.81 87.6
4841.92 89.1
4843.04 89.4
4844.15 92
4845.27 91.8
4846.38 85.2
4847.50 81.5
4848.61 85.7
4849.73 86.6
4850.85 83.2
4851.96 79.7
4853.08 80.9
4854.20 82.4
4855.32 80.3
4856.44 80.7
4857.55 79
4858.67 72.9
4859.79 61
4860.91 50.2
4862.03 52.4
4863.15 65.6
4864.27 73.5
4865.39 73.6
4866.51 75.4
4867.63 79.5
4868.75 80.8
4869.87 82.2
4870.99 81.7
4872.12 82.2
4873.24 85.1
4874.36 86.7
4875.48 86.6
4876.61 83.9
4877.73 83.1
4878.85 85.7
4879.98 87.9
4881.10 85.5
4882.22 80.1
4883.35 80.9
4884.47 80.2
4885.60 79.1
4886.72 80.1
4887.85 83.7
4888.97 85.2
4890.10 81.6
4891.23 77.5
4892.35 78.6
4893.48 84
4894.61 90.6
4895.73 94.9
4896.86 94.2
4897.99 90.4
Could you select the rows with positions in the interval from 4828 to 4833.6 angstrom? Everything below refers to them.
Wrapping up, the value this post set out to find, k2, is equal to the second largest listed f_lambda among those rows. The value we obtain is 88.1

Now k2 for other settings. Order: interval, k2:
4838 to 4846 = 91.8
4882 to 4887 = 80.2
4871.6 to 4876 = 86.6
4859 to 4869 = 79.5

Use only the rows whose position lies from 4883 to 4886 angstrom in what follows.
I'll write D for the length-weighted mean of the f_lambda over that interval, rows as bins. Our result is 80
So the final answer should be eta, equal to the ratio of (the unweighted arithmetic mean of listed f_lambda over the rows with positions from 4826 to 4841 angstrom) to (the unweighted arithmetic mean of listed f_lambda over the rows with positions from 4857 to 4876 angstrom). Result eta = 1.20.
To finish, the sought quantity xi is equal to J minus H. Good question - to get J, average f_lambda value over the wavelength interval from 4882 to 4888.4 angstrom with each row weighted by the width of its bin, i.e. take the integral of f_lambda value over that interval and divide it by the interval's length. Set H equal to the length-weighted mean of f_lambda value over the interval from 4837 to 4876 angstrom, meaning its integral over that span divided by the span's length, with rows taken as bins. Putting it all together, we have 0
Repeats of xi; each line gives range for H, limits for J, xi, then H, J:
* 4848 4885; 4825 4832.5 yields 9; 79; 88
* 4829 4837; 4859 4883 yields -11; 88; 77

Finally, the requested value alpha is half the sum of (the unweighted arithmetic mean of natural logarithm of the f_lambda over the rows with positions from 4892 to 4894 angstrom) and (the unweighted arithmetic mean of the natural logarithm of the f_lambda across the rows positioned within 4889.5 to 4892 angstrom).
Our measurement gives 4.39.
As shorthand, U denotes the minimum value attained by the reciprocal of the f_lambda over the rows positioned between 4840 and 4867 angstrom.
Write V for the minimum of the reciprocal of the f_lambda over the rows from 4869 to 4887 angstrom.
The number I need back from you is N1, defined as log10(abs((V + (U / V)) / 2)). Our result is -0.316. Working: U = 0.0109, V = 0.0114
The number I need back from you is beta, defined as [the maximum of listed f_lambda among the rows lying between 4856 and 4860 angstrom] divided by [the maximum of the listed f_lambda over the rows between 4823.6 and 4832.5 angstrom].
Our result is 0.87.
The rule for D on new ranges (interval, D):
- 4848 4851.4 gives 85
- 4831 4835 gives 85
